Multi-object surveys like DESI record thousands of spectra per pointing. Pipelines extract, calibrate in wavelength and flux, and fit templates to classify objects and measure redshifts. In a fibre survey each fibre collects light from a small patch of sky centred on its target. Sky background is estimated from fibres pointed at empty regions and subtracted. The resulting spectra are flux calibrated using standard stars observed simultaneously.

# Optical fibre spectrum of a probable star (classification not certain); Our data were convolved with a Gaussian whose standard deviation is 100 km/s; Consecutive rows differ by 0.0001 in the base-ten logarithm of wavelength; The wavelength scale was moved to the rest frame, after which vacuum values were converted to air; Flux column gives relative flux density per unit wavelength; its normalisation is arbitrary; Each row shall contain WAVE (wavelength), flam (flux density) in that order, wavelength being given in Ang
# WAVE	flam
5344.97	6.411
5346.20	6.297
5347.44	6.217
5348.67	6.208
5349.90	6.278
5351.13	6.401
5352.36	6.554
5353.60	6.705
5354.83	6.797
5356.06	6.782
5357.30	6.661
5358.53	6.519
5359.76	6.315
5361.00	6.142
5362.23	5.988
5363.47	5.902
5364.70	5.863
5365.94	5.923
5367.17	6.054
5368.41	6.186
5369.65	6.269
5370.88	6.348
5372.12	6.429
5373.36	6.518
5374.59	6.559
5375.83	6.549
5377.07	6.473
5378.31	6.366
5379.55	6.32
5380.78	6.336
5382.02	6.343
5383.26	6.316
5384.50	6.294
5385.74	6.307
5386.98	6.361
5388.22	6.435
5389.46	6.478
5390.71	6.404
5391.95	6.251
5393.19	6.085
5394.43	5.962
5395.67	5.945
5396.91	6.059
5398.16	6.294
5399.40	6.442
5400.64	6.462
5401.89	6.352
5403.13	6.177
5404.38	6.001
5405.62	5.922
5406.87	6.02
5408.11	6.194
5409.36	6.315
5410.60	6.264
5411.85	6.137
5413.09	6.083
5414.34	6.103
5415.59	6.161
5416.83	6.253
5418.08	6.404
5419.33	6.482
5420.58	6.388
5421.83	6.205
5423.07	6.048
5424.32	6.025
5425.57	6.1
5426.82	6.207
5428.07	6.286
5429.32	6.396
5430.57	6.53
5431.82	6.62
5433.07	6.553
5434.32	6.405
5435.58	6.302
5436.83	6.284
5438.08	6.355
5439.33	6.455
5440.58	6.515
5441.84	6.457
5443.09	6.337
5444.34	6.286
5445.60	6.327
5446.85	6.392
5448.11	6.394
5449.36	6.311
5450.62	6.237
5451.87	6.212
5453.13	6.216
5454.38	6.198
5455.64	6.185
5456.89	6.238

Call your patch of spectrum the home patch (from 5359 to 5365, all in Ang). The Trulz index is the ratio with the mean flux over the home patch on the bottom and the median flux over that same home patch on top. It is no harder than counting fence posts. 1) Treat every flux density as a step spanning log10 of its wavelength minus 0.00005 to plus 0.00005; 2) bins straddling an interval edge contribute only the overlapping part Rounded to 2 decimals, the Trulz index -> 0.99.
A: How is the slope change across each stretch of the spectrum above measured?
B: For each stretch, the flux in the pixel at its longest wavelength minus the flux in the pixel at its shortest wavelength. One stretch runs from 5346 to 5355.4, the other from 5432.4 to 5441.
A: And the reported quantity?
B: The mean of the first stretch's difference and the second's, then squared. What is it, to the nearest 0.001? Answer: 0.053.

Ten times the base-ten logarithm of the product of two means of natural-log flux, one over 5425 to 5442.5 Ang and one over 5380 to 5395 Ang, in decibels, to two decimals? 5.33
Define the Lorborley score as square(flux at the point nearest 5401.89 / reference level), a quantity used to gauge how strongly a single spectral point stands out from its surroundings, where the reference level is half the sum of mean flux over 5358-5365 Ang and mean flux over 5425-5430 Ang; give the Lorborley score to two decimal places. 1.05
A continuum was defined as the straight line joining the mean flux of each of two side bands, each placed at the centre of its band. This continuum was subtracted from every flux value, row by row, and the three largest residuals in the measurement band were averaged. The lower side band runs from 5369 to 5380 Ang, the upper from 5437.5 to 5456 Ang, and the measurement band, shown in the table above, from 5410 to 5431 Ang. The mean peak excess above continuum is 0.12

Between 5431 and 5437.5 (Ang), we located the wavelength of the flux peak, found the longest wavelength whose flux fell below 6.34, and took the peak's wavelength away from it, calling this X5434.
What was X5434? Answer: 5.0 Ang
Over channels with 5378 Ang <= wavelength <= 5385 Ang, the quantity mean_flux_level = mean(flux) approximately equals 6.33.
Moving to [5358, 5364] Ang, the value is 6.17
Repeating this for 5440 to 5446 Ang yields 6.38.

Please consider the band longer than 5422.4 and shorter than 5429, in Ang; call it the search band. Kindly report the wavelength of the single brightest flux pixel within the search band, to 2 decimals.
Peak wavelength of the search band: 5428.07 Ang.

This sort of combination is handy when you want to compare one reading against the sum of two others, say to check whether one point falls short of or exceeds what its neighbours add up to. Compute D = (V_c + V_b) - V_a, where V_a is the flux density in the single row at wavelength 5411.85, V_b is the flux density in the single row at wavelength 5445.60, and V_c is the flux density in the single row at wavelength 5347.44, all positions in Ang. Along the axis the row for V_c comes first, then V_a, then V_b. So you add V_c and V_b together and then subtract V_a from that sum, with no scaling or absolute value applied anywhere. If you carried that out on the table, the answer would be 6.41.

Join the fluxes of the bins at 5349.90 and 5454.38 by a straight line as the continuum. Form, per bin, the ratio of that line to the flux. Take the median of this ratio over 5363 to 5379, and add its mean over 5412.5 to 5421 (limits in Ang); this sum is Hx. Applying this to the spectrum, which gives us 1.98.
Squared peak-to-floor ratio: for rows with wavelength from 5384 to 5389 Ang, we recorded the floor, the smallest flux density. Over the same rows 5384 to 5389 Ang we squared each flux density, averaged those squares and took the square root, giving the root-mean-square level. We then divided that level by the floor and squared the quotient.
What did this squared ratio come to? 1.02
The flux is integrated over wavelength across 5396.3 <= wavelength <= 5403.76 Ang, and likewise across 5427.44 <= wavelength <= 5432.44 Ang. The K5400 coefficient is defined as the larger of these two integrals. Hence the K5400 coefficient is 47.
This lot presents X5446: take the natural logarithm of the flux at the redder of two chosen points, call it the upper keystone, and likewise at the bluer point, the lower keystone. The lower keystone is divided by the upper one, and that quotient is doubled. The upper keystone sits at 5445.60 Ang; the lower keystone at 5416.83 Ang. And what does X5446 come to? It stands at 1.99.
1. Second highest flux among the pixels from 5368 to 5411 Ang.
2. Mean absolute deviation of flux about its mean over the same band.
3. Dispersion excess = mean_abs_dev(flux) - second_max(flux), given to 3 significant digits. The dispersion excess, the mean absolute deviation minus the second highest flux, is -6.41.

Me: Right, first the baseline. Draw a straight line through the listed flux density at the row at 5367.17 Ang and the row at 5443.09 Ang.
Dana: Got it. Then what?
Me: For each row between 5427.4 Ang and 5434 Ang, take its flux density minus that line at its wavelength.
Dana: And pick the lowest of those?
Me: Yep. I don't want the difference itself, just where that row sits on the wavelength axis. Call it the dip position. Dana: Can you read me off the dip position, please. 5428.07 Ang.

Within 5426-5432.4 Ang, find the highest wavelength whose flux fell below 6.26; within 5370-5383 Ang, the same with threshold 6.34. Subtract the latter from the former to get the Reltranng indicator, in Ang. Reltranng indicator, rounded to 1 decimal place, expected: 46.0 Ang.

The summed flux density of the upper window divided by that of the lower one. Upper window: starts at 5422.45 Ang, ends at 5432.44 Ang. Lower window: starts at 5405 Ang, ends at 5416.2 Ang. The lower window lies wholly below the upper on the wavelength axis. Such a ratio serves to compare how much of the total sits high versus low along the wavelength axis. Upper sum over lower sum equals 0.9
